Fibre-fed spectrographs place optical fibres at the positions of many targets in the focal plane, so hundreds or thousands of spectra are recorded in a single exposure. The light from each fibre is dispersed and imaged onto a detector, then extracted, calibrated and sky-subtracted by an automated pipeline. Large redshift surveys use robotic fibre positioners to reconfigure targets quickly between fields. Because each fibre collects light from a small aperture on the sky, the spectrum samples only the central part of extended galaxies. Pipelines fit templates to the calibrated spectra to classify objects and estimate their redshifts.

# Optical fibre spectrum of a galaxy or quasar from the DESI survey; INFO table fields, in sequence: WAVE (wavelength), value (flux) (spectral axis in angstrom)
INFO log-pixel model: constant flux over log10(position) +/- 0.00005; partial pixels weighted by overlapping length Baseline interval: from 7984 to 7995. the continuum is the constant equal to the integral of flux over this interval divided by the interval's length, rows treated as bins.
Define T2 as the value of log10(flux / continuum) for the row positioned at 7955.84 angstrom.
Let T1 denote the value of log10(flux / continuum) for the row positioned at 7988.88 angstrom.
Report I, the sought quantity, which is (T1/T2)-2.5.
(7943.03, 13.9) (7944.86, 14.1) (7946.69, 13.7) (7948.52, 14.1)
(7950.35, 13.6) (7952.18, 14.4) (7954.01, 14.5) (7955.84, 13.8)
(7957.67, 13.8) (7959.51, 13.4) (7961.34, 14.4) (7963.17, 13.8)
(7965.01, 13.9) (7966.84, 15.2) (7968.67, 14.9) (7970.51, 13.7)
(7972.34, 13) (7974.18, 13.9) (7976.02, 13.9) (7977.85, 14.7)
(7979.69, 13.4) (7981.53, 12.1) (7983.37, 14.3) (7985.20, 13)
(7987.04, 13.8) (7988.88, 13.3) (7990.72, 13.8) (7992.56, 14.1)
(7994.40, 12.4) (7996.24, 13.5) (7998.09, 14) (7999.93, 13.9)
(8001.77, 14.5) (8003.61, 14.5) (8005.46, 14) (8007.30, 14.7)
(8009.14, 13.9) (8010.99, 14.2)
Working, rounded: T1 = -0.005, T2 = 0.011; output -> -3.0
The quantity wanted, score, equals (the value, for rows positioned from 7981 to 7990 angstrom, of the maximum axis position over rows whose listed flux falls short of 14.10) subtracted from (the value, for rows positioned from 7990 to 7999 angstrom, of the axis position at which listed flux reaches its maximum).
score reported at 3.7 angstrom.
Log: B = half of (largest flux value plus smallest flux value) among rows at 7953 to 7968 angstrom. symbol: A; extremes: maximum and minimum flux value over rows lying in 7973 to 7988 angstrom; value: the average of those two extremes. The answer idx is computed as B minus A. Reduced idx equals 0.9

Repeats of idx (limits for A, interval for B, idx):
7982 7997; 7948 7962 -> 0.6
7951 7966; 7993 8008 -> -0.4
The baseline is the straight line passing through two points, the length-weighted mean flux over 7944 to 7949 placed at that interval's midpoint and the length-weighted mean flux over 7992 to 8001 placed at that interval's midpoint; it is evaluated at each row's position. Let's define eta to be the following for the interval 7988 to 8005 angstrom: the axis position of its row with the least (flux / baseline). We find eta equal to 7994.40 angstrom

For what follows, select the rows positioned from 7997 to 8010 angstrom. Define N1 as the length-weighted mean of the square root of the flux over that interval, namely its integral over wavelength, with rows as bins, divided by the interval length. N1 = 3.77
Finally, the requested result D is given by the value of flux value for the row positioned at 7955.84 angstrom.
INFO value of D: 13.8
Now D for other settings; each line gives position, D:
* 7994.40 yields 12.4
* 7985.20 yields 13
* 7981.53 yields 12.1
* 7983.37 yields 14.3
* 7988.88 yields 13.3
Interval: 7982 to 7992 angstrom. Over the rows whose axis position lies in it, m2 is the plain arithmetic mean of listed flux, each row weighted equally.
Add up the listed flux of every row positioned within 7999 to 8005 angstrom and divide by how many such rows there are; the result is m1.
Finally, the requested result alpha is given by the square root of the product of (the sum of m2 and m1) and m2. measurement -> 19.52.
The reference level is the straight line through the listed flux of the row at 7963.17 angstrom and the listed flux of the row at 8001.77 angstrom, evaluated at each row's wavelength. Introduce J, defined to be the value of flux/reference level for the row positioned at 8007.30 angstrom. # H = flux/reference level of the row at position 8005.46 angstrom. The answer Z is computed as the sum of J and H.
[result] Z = 1.968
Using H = 0.96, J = 1.01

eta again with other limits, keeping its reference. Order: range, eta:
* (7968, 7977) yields 7972.34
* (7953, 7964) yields 7959.51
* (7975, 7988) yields 7981.53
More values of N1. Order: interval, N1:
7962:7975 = 3.75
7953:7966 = 3.74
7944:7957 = 3.75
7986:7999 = 3.68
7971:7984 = 3.69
